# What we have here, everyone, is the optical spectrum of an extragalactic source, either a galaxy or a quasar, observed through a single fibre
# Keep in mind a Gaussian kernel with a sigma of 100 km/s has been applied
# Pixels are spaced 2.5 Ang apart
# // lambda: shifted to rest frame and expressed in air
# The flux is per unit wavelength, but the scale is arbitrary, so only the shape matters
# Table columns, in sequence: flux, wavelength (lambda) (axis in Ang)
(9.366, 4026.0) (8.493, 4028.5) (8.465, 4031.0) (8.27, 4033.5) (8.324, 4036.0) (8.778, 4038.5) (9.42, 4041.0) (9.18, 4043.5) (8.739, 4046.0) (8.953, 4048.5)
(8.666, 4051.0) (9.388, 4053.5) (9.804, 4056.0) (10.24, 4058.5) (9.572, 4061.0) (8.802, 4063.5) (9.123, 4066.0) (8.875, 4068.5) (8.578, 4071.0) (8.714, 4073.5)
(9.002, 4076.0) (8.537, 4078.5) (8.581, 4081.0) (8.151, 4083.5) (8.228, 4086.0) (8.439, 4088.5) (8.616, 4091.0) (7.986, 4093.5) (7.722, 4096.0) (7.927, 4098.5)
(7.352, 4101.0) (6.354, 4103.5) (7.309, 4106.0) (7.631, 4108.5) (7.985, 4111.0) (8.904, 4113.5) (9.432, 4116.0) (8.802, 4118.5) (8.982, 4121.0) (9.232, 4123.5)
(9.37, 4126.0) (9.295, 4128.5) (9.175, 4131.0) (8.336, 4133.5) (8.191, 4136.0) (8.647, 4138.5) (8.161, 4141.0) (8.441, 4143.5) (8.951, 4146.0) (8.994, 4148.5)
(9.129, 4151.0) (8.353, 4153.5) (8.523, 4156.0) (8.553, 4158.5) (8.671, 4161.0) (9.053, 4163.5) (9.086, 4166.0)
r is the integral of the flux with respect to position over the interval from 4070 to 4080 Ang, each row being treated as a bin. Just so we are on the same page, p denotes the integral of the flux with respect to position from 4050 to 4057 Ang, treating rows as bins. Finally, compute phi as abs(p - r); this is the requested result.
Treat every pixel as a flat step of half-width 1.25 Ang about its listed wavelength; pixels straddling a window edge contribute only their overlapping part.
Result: 22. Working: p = 65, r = 87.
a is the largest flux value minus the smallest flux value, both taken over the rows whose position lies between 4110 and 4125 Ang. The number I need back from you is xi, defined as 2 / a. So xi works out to 1.4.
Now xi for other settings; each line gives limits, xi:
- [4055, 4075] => 1.2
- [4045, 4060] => 1.3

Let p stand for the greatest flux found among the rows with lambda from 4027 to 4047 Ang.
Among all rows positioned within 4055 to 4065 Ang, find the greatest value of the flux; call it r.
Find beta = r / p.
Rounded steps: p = 9.42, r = 10.24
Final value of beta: 1.09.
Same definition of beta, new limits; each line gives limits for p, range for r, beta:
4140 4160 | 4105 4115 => 0.98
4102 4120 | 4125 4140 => 0.99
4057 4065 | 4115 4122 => 0.92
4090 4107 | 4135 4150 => 1.04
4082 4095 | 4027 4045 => 1.09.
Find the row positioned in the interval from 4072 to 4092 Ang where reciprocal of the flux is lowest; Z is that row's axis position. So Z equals 4076.0 Ang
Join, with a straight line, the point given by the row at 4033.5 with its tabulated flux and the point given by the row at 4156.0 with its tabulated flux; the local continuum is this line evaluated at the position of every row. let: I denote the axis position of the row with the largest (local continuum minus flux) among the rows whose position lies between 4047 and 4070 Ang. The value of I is 4051.0 Ang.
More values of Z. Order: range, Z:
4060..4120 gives 4061.0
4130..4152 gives 4131.0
